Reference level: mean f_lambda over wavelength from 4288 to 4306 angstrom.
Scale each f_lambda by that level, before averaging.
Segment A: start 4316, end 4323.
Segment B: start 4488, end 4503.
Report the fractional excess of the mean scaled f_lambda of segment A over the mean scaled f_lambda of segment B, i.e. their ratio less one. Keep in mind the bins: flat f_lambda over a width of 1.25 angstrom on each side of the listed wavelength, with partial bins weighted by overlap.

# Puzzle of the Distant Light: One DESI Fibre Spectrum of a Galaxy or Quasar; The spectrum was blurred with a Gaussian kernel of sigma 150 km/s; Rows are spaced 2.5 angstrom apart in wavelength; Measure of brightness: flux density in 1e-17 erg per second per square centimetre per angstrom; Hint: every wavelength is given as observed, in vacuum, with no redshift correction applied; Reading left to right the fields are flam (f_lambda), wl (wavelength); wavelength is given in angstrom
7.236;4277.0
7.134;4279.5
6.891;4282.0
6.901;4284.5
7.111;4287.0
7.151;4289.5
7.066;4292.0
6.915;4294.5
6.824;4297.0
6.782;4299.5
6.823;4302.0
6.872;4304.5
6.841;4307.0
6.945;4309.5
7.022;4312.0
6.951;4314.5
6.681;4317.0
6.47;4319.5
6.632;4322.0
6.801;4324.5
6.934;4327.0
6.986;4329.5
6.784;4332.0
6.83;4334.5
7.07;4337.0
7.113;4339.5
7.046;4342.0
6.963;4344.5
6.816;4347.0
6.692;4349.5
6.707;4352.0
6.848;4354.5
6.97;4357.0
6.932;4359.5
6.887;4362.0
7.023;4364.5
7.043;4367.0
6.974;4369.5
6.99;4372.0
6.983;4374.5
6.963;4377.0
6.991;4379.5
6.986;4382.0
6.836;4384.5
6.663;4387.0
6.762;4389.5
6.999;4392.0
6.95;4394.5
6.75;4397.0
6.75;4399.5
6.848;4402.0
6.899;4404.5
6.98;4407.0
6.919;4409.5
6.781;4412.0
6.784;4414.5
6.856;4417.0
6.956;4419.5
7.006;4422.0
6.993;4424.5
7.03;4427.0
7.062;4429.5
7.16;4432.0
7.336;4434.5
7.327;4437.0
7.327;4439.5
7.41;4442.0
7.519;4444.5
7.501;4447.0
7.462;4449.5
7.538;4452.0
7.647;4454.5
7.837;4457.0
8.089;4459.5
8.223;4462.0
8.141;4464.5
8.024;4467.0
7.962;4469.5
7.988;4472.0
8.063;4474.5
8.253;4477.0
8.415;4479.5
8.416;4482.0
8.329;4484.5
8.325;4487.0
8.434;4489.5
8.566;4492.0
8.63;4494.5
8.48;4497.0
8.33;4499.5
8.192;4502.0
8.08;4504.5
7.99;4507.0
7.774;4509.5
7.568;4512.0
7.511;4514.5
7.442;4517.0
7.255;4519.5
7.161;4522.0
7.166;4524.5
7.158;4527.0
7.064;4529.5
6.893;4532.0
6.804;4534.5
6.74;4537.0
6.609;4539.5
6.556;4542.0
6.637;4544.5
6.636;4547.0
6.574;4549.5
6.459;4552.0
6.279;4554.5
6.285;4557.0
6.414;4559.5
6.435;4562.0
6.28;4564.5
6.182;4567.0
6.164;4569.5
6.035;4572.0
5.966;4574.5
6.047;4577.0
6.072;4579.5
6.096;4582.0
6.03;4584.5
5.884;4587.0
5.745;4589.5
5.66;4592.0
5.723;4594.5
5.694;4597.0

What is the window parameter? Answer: -0.22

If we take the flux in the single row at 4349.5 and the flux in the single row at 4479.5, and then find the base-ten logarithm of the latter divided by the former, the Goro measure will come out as 0.10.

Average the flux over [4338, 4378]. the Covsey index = 6.9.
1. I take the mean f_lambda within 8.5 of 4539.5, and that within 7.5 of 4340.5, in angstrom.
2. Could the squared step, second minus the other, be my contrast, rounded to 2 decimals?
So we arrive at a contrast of 0.08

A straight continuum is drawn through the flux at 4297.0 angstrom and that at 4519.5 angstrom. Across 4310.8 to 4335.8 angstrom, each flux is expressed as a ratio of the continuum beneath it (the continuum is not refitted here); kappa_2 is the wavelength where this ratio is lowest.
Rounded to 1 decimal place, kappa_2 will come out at 4319.5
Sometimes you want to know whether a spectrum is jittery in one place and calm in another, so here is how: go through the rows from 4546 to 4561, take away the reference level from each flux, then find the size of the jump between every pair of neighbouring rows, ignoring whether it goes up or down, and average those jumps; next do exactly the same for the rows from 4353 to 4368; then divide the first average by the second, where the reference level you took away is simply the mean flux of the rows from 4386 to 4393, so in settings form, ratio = 1.4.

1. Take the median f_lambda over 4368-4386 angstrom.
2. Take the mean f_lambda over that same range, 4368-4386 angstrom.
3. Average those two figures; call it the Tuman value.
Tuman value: 6.97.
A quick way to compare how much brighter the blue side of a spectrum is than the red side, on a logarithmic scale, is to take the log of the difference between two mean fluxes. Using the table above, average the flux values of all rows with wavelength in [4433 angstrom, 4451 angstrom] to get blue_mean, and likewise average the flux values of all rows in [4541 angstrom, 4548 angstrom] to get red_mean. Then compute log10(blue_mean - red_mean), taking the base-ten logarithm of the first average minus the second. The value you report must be -0.10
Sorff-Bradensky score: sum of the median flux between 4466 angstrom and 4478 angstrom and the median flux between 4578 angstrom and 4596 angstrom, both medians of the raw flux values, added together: 13.9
